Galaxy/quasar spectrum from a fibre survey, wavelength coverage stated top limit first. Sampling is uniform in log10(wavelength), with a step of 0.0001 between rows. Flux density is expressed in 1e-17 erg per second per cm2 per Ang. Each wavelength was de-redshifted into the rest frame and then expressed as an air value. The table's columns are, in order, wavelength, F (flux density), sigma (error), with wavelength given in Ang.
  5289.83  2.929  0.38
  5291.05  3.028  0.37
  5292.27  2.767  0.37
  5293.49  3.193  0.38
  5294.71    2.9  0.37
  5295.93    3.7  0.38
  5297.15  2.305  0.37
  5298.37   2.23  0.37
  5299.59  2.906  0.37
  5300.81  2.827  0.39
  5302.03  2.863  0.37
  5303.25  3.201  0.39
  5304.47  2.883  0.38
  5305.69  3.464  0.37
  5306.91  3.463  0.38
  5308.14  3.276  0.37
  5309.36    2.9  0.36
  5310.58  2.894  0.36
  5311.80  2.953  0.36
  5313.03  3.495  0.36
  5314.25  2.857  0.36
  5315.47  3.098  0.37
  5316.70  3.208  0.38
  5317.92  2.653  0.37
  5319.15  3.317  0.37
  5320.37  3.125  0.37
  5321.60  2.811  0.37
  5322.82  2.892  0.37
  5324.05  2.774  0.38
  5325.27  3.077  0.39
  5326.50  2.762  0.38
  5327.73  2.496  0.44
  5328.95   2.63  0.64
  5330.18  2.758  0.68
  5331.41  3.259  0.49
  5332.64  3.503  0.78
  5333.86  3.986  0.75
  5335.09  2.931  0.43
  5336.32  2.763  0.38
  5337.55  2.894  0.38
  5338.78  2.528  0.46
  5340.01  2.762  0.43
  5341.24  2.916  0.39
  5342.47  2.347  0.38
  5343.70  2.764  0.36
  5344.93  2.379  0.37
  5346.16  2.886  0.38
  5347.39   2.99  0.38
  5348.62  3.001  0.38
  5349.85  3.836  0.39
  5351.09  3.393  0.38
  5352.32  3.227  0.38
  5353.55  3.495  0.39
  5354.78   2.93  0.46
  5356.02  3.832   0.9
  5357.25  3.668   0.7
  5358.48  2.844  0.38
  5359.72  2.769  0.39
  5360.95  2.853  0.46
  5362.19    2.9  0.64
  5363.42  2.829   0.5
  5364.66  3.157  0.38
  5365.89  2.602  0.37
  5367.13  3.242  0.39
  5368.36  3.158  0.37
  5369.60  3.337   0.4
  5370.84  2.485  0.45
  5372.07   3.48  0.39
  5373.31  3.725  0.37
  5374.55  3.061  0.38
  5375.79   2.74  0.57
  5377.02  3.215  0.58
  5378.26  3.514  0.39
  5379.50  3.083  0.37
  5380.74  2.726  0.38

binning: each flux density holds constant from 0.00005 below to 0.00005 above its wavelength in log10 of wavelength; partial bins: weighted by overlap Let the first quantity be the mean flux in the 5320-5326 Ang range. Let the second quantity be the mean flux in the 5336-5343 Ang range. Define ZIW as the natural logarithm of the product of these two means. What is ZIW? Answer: 2.07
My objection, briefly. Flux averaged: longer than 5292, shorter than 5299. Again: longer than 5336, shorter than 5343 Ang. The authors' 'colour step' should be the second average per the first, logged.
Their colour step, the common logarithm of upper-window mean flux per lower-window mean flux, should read -0.023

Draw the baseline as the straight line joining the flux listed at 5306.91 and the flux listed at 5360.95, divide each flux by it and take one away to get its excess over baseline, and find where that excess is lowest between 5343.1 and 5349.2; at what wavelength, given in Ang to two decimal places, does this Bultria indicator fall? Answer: 5344.93 Ang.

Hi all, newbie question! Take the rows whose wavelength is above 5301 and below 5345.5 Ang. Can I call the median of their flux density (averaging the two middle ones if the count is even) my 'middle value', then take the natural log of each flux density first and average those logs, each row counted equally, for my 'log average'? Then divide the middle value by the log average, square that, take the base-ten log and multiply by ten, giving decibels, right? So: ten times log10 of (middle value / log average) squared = 8.5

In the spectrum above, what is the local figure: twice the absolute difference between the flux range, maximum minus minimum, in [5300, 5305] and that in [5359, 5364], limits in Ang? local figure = 0.5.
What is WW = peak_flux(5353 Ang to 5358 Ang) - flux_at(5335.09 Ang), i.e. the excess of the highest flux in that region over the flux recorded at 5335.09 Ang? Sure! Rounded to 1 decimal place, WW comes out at 0.9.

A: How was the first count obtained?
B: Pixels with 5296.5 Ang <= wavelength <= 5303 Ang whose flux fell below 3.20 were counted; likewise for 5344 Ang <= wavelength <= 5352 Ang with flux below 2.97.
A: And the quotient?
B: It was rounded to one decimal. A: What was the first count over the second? 2.5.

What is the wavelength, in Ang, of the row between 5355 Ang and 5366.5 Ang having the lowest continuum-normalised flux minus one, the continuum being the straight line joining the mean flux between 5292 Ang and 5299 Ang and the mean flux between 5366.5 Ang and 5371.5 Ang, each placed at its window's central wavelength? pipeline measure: 5365.89 Ang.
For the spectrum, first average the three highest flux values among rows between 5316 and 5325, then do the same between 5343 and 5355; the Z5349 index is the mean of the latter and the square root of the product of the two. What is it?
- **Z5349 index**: 3.48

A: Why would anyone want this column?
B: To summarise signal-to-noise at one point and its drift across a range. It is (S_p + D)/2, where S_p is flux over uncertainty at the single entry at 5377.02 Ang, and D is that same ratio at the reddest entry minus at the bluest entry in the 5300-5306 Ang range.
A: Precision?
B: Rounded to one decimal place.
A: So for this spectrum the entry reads 3.8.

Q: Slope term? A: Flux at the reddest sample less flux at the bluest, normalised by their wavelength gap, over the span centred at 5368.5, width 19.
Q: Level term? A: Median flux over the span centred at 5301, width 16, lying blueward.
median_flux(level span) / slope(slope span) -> 113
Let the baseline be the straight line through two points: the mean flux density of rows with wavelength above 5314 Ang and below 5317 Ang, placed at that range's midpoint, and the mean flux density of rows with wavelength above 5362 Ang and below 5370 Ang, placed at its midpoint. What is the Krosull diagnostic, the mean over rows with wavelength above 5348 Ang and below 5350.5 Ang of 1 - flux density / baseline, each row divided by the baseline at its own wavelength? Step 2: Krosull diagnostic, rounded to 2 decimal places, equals -0.12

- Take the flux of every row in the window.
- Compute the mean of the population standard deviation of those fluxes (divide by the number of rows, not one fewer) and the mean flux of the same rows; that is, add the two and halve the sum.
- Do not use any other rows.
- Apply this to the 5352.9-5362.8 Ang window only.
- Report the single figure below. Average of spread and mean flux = 1.78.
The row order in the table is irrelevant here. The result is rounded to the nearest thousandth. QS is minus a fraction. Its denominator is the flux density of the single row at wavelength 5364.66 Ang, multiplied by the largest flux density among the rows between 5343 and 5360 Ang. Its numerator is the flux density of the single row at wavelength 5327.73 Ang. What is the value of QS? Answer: -0.206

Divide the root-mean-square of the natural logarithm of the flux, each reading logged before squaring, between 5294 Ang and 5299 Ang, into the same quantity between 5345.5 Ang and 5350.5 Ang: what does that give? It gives 1.13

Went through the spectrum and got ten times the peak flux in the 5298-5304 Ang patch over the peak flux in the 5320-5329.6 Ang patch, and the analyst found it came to 10.2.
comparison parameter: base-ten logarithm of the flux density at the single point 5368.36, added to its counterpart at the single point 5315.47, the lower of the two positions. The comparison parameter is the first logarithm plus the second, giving 0.99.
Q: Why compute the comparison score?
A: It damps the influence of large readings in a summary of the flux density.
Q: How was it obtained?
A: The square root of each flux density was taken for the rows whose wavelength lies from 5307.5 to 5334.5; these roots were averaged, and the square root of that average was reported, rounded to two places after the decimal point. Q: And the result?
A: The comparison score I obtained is 1.32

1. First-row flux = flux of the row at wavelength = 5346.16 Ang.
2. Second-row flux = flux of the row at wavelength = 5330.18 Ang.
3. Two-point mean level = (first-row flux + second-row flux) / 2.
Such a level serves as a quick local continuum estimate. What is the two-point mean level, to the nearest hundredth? 2.82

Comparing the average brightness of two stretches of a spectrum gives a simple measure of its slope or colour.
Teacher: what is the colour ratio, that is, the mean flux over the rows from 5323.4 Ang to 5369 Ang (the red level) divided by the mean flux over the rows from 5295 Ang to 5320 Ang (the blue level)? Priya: 0.99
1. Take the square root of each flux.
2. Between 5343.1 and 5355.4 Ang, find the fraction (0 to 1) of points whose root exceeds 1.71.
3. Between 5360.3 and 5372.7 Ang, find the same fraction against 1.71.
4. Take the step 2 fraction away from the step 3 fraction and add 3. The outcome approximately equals 2.8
